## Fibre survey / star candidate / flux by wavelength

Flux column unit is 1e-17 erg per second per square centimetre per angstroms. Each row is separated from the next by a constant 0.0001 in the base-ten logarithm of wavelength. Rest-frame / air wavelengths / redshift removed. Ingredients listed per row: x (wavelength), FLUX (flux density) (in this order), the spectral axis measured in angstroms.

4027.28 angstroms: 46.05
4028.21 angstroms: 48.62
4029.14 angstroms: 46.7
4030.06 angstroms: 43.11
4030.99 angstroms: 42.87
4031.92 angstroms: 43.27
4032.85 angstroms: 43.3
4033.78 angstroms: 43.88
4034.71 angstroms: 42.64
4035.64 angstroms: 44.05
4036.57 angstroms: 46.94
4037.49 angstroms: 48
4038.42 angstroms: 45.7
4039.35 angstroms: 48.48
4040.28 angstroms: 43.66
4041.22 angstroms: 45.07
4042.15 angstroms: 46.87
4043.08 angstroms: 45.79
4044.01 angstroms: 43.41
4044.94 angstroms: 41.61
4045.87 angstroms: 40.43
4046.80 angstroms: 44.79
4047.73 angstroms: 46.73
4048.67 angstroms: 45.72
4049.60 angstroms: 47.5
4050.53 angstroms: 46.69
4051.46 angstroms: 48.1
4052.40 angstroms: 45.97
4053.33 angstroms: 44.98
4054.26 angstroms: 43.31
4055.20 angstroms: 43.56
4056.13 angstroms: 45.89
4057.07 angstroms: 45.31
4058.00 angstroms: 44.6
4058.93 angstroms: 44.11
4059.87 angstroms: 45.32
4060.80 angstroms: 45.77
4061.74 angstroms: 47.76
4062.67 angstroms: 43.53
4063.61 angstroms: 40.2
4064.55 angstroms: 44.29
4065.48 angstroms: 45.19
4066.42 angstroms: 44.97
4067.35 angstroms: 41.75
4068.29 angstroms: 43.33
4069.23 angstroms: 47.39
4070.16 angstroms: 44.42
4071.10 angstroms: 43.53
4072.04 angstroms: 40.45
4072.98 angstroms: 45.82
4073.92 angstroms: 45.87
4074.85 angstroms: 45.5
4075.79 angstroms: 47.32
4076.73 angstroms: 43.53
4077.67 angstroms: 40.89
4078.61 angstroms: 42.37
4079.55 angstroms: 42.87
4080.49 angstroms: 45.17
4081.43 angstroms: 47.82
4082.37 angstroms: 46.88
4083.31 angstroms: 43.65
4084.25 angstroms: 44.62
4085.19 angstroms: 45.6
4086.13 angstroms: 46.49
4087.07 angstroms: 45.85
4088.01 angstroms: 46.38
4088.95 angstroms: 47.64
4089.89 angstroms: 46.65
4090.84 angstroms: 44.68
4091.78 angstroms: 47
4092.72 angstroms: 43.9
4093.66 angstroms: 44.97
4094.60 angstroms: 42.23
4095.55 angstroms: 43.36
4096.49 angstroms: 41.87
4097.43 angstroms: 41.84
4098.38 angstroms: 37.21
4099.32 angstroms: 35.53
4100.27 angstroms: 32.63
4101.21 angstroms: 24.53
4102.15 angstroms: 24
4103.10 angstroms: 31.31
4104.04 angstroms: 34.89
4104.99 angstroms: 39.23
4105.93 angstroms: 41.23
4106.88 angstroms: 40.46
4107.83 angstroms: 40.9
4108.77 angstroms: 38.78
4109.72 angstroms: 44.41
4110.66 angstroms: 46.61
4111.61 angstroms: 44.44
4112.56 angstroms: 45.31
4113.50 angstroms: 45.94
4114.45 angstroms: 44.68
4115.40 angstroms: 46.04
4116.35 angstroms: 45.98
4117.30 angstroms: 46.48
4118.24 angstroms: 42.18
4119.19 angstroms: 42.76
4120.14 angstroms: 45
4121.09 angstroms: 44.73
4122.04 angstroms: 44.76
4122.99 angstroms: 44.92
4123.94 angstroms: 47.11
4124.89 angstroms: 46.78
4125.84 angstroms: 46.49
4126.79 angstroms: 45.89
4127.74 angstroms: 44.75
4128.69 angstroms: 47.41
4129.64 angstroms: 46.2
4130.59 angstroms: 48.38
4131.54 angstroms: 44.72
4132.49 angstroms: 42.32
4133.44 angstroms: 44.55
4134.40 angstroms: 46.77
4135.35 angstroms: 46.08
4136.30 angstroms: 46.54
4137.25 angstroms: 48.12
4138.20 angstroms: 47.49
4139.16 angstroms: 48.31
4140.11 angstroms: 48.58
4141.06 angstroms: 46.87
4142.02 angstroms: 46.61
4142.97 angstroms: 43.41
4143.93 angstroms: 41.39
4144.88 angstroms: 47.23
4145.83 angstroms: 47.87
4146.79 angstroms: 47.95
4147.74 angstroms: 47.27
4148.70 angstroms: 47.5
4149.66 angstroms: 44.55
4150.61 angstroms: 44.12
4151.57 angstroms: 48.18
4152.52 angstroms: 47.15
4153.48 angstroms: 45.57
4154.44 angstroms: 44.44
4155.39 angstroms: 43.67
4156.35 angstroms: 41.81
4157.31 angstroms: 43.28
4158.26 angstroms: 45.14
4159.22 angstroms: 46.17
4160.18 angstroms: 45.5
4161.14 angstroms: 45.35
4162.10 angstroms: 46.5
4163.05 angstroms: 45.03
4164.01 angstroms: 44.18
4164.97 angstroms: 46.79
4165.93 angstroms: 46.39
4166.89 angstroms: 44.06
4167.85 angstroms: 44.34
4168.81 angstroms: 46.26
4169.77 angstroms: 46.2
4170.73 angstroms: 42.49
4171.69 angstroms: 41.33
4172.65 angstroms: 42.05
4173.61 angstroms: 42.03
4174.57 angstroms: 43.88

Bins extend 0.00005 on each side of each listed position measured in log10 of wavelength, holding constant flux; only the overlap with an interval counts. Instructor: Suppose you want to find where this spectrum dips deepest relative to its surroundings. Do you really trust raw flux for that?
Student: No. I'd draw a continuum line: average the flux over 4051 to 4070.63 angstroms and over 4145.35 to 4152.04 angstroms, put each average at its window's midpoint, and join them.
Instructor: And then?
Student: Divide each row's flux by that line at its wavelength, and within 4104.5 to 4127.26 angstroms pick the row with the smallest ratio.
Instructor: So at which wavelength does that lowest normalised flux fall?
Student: 4108.77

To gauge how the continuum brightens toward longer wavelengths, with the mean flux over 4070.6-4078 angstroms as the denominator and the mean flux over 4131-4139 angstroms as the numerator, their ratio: 1.04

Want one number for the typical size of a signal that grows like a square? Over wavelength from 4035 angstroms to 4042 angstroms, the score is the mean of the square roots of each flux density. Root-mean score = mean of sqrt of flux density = 6.78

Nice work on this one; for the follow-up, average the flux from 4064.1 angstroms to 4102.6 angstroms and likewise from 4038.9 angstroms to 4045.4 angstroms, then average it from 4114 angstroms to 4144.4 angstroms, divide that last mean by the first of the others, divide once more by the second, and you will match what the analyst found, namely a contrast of 0.0237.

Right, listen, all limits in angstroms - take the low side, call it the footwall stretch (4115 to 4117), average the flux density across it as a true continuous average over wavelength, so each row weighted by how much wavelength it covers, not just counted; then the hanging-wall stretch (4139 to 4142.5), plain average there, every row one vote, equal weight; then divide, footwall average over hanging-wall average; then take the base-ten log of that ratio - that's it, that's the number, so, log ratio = -0.015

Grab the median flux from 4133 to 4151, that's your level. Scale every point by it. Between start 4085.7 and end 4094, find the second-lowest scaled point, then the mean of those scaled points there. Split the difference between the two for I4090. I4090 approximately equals 0.967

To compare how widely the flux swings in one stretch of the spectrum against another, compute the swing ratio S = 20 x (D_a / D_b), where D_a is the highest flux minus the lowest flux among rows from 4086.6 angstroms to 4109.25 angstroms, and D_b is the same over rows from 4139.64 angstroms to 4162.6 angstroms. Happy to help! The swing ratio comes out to 66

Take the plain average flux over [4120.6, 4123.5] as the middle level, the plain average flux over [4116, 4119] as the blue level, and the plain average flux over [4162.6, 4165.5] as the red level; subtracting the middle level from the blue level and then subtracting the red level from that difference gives -45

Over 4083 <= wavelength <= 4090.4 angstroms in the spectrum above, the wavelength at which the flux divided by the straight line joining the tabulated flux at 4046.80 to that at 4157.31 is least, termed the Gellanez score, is 4083.31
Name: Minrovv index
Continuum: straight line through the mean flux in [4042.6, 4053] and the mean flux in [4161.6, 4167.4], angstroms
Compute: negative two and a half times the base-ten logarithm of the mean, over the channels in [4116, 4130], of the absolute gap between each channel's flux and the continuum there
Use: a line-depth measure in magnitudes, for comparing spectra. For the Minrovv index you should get -0.19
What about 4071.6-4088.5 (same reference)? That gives -0.53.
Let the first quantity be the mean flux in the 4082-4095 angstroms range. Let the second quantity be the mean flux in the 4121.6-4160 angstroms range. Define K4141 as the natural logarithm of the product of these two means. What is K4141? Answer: 7.64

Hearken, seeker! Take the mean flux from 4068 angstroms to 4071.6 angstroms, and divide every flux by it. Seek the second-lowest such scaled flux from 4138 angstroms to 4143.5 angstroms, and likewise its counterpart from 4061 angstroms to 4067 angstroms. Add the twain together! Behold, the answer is 2.02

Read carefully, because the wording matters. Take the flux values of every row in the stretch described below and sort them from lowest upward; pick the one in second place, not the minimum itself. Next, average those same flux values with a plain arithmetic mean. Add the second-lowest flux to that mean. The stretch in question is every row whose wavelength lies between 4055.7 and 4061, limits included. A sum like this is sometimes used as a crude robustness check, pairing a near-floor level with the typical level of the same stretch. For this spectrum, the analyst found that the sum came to 89.8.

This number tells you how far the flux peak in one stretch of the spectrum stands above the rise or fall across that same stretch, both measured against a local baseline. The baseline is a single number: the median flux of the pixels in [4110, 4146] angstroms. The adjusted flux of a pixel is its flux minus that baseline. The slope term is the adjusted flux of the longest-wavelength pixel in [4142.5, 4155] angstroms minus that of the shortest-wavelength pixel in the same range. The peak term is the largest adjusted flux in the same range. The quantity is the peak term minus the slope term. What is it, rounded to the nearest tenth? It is 1.1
